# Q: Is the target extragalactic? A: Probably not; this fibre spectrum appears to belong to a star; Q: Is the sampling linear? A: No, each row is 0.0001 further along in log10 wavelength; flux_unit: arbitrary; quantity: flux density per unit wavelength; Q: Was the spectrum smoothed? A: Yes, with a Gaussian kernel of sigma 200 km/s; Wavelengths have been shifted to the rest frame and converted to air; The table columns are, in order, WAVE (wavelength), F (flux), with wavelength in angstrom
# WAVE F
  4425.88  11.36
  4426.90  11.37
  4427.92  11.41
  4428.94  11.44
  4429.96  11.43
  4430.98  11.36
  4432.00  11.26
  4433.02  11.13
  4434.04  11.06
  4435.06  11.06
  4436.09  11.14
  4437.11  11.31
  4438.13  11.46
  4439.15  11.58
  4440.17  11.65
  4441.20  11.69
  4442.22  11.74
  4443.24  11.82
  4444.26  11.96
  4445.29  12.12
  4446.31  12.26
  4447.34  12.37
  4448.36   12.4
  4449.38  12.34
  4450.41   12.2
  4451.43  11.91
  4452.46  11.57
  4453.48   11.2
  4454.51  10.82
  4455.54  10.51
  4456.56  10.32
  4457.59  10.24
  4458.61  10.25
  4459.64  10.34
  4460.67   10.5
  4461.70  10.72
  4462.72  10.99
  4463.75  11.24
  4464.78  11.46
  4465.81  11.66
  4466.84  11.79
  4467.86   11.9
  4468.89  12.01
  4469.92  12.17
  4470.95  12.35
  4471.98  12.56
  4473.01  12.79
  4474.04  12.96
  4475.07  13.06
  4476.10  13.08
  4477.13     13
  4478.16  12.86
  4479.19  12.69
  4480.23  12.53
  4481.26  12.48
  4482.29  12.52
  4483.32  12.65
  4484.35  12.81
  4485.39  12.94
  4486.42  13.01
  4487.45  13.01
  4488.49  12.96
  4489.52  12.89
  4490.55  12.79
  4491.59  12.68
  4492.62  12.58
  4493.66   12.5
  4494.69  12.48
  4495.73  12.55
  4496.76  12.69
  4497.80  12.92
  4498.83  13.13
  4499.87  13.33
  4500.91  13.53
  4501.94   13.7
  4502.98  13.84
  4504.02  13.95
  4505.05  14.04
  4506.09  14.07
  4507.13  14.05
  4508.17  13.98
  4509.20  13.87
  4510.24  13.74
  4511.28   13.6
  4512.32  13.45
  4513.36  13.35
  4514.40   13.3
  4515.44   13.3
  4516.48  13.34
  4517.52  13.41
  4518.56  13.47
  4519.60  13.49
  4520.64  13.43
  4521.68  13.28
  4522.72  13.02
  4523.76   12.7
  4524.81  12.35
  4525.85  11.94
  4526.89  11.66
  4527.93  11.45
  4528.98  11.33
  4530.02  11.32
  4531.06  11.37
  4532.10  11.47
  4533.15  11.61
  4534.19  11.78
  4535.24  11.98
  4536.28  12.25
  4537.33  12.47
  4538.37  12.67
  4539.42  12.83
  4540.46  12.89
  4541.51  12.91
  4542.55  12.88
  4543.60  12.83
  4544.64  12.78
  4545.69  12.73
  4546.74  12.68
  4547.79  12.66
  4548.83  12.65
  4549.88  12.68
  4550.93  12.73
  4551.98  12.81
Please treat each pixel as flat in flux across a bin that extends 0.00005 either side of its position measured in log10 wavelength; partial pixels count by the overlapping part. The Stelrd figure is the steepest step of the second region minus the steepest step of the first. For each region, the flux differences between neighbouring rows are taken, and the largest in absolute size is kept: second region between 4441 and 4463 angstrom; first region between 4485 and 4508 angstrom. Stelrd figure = 0.15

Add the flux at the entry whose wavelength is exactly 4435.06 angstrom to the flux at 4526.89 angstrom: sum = 22.7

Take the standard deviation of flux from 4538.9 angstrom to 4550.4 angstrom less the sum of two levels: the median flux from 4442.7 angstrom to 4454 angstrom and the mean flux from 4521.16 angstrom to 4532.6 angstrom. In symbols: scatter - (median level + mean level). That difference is -24.0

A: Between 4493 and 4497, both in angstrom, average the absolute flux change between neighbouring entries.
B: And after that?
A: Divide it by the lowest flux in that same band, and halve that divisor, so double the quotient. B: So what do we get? 0.012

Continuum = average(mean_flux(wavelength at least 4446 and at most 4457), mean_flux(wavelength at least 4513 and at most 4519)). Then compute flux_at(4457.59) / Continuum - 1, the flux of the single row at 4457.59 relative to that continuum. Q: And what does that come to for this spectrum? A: -0.18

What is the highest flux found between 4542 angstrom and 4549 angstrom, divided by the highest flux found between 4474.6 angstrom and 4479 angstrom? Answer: 0.98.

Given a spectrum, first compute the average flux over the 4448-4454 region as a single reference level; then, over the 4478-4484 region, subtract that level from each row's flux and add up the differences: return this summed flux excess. 4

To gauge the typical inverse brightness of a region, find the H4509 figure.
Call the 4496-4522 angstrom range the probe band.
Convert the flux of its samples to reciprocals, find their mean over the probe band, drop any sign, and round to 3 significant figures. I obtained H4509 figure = 0.0740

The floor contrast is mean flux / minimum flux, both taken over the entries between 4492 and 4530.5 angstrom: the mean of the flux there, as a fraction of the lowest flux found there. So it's 1.16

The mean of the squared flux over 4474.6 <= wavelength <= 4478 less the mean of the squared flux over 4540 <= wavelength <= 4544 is 4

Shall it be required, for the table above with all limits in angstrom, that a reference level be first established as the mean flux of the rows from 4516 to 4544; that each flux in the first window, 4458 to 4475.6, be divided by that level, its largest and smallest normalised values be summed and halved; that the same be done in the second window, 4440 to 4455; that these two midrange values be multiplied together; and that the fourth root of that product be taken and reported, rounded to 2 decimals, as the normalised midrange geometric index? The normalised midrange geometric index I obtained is 0.97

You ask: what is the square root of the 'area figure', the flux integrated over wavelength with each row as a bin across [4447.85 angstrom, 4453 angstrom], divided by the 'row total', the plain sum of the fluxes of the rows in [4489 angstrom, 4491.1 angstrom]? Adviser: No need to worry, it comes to 1.6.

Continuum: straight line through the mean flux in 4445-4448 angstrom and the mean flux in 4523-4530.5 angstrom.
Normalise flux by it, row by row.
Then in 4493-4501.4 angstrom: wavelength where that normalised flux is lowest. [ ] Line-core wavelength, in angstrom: 4494.69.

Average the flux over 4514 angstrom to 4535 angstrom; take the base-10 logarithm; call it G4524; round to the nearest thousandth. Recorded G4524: 1.095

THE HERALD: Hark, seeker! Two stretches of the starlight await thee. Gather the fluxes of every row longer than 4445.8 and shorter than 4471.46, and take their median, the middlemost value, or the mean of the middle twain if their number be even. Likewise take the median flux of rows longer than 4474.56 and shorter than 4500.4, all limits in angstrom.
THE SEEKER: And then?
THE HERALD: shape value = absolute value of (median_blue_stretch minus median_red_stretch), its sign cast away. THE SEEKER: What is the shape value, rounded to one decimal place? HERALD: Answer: 1.2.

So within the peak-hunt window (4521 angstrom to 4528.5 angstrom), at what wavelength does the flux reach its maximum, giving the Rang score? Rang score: 4521.68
